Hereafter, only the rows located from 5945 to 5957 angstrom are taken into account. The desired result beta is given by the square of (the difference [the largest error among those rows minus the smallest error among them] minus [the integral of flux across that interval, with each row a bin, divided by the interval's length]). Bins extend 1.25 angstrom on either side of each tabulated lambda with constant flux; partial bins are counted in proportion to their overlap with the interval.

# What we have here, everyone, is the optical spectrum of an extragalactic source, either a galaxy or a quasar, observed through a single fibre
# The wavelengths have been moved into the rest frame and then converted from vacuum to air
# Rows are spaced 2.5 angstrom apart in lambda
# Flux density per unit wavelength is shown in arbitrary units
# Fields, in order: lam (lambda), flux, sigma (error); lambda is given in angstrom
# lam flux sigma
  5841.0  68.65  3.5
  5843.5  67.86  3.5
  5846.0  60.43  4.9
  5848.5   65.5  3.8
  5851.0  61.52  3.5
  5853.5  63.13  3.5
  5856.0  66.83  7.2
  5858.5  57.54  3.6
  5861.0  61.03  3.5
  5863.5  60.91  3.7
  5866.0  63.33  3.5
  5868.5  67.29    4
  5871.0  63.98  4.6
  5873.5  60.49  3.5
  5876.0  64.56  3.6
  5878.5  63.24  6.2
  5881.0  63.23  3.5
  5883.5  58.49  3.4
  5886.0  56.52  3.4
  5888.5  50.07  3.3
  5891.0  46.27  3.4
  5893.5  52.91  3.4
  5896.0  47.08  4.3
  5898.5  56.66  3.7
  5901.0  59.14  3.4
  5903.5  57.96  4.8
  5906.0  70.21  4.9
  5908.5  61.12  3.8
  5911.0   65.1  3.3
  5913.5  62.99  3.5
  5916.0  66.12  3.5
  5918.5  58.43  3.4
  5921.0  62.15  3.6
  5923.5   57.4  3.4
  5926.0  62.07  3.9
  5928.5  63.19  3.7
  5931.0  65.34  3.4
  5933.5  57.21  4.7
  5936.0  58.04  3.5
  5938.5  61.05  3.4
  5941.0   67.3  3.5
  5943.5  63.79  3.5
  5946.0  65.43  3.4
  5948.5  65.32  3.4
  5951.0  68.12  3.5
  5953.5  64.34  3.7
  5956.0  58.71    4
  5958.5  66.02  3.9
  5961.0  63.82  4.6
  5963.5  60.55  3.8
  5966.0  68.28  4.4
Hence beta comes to 4081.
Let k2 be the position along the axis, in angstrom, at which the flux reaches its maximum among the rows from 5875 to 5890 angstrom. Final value 5876.0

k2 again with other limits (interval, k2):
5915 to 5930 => 5916.0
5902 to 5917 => 5906.0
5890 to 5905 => 5901.0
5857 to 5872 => 5868.5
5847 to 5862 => 5856.0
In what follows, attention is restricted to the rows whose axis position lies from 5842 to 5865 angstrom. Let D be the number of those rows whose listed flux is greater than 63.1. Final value 4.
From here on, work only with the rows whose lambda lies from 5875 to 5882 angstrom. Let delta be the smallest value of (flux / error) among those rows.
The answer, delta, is 10.2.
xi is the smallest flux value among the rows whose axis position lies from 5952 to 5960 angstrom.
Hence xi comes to 58.71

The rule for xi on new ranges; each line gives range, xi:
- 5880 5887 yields 56.52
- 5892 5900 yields 47.08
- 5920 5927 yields 57.4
